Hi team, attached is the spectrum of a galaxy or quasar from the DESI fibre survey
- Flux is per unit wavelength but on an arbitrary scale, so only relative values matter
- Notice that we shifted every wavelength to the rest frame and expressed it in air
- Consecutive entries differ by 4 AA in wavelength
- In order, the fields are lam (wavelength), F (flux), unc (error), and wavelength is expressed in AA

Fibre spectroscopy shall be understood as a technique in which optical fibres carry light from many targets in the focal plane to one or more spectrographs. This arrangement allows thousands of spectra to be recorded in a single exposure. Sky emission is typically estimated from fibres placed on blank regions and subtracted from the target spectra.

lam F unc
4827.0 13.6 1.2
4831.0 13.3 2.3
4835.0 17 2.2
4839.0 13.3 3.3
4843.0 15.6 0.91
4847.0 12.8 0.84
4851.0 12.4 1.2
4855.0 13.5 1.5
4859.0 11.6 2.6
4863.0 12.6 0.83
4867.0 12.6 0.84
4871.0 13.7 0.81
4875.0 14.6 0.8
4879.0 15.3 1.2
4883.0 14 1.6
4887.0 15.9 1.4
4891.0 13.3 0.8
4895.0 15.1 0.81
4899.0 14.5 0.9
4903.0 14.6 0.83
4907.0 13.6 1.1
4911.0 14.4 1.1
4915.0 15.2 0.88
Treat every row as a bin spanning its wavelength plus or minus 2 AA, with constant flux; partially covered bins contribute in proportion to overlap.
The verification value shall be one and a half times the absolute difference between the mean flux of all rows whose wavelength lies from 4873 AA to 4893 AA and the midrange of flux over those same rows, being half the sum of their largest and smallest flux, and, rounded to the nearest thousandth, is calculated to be 0.030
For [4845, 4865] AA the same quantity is 0.045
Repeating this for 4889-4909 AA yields 0.030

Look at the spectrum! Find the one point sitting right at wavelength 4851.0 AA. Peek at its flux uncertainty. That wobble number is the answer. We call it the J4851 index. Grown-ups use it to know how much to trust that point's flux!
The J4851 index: 1.20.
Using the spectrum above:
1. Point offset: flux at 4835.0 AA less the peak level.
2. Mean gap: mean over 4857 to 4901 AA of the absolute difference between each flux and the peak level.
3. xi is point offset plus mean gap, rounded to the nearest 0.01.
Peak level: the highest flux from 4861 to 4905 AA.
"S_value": 3.07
